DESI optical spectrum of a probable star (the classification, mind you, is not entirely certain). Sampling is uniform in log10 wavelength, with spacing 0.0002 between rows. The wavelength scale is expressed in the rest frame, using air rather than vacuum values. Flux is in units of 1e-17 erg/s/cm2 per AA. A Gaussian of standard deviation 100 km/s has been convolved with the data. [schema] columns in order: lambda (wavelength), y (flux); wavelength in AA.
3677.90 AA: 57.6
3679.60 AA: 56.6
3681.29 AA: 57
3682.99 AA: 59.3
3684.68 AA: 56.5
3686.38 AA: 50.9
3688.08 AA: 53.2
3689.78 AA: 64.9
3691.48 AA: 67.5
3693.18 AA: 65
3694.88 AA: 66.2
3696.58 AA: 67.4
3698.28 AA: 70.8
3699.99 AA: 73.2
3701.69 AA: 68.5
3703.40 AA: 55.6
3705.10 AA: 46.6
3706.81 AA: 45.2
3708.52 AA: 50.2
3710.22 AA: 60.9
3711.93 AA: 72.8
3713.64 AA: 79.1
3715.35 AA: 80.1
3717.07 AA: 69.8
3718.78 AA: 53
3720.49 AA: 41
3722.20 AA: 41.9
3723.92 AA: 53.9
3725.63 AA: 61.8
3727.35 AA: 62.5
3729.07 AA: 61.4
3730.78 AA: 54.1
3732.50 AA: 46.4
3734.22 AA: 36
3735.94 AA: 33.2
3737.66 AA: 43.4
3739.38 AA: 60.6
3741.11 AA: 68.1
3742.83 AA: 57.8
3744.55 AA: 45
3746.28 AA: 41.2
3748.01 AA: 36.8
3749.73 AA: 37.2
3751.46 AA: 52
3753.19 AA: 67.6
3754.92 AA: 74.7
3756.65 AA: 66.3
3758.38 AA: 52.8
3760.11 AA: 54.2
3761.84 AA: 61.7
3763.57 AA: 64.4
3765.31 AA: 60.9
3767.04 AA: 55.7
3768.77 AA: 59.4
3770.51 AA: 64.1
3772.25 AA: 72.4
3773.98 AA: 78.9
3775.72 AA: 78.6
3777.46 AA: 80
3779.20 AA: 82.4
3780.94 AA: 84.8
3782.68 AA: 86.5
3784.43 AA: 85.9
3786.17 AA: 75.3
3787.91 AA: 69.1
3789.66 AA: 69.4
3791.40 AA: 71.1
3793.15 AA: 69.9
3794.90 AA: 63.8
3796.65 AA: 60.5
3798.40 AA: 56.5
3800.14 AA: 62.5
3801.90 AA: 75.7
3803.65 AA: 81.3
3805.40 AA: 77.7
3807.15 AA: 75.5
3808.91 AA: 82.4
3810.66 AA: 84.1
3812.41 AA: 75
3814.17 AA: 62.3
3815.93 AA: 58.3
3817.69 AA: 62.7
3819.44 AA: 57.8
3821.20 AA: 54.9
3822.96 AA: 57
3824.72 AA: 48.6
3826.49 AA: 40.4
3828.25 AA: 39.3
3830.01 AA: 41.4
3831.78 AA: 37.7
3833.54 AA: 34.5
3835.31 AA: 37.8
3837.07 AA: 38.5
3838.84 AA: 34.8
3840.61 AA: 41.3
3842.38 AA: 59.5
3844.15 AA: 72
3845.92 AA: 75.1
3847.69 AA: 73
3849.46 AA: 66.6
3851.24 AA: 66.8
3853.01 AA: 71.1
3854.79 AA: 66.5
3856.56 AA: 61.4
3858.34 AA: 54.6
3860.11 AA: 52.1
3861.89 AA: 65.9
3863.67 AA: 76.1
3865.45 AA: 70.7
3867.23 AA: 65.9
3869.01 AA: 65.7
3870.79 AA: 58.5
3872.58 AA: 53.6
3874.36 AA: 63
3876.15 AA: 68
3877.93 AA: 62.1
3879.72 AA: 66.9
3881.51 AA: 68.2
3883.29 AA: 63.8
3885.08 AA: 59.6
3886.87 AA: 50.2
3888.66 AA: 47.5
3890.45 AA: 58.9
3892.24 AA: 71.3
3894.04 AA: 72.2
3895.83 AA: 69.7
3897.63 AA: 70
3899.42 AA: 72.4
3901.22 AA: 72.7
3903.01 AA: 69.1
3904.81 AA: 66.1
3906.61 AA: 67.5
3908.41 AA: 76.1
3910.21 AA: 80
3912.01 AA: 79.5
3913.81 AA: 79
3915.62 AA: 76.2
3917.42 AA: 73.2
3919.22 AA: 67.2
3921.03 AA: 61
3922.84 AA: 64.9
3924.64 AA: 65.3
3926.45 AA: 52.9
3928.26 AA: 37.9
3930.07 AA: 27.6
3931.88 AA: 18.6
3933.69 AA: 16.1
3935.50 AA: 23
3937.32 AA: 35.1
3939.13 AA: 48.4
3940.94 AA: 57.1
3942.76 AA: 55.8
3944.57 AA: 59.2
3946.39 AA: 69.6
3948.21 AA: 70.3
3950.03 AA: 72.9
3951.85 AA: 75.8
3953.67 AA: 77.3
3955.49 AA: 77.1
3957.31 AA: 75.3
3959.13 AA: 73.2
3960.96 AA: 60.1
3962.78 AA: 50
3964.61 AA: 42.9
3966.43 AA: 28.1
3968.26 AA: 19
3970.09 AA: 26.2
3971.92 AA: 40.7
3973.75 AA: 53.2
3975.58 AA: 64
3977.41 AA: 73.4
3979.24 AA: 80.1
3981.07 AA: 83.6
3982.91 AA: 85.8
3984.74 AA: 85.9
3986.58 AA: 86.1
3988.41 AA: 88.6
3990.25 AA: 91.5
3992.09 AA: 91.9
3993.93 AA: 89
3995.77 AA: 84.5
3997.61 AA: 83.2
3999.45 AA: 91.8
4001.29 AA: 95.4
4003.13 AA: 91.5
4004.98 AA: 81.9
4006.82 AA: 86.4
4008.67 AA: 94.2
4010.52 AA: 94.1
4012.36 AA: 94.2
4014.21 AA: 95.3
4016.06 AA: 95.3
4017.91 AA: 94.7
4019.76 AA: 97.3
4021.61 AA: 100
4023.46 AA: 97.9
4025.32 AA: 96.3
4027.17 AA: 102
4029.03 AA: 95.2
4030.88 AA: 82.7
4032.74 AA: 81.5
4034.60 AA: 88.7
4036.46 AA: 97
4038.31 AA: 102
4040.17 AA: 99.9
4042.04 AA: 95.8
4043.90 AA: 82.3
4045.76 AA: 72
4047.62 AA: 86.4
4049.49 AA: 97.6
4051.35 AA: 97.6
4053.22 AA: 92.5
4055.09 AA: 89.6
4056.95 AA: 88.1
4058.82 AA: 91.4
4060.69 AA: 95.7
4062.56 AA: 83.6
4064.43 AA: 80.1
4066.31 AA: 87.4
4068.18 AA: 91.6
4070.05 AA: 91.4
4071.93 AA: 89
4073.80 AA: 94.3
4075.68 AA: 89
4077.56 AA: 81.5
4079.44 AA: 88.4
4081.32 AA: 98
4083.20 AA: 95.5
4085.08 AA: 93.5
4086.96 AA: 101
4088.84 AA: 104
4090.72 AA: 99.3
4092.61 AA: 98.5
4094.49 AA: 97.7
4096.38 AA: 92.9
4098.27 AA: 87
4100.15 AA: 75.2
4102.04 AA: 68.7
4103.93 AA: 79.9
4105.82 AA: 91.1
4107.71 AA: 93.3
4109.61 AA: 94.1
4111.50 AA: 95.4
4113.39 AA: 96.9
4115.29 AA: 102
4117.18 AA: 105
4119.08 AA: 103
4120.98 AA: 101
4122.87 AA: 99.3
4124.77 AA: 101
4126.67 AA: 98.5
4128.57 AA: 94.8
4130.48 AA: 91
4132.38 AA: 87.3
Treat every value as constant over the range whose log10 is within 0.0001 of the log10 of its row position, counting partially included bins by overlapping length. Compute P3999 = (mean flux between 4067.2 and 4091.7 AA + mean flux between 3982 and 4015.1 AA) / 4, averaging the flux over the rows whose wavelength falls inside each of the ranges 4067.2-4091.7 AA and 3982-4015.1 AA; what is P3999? 46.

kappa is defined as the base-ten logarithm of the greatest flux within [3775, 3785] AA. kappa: 1.94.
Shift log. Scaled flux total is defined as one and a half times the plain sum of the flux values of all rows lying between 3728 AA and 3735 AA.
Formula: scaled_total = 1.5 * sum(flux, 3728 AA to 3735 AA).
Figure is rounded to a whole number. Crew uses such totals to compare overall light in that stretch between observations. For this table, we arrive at 297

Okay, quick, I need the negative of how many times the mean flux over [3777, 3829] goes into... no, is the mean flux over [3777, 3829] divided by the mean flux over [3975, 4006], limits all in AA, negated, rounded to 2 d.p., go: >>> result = -0.80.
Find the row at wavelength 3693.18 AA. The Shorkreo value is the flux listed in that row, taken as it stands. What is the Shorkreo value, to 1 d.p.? 65.0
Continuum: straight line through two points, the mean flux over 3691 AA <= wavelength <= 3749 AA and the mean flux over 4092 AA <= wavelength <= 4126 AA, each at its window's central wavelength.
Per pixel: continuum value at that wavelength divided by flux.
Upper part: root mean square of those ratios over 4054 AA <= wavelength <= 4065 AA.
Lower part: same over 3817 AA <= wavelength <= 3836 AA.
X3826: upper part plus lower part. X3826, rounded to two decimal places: 2.54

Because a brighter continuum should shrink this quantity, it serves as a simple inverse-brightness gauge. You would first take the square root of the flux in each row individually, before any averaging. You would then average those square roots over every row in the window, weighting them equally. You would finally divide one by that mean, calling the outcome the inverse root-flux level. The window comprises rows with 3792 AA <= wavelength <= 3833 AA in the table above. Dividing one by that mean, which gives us 0.128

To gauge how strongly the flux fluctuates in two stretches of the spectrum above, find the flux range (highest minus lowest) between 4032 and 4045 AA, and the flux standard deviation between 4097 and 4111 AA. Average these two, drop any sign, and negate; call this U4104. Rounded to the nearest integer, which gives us -15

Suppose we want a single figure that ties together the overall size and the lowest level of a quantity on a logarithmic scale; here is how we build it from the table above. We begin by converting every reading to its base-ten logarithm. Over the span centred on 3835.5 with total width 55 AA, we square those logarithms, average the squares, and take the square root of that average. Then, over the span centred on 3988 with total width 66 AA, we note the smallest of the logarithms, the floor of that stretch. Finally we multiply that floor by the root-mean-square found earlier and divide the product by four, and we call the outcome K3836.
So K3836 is 0.56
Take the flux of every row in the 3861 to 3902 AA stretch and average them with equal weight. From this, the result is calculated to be 65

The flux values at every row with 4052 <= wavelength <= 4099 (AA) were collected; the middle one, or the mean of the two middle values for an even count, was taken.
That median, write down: 92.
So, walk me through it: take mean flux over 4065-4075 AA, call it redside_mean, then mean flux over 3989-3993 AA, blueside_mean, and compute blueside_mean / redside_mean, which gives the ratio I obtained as 1.01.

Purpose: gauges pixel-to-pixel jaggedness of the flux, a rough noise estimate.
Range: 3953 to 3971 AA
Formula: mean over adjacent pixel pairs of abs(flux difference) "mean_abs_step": 7.3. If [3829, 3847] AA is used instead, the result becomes 6.1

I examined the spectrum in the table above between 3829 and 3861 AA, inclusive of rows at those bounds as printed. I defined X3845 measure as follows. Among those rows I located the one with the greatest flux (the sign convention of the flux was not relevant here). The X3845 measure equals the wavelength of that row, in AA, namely 3845.92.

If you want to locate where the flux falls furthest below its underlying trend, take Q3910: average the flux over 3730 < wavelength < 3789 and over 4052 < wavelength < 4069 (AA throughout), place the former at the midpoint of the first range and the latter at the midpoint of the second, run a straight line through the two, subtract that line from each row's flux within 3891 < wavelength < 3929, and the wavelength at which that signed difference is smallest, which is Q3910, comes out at 3928.26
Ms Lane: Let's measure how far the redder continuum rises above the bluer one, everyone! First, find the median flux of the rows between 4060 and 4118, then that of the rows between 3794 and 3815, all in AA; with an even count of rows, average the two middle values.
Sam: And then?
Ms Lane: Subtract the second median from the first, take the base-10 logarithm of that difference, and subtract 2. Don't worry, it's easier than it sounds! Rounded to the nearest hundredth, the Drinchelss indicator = -0.74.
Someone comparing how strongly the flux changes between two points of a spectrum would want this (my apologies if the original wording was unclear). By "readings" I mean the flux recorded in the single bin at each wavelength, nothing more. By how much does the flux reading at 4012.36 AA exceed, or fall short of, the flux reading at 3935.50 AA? 71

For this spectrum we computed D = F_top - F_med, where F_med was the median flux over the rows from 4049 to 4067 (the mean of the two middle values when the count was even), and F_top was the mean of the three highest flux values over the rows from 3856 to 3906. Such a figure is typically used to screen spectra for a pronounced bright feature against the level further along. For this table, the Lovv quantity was -17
